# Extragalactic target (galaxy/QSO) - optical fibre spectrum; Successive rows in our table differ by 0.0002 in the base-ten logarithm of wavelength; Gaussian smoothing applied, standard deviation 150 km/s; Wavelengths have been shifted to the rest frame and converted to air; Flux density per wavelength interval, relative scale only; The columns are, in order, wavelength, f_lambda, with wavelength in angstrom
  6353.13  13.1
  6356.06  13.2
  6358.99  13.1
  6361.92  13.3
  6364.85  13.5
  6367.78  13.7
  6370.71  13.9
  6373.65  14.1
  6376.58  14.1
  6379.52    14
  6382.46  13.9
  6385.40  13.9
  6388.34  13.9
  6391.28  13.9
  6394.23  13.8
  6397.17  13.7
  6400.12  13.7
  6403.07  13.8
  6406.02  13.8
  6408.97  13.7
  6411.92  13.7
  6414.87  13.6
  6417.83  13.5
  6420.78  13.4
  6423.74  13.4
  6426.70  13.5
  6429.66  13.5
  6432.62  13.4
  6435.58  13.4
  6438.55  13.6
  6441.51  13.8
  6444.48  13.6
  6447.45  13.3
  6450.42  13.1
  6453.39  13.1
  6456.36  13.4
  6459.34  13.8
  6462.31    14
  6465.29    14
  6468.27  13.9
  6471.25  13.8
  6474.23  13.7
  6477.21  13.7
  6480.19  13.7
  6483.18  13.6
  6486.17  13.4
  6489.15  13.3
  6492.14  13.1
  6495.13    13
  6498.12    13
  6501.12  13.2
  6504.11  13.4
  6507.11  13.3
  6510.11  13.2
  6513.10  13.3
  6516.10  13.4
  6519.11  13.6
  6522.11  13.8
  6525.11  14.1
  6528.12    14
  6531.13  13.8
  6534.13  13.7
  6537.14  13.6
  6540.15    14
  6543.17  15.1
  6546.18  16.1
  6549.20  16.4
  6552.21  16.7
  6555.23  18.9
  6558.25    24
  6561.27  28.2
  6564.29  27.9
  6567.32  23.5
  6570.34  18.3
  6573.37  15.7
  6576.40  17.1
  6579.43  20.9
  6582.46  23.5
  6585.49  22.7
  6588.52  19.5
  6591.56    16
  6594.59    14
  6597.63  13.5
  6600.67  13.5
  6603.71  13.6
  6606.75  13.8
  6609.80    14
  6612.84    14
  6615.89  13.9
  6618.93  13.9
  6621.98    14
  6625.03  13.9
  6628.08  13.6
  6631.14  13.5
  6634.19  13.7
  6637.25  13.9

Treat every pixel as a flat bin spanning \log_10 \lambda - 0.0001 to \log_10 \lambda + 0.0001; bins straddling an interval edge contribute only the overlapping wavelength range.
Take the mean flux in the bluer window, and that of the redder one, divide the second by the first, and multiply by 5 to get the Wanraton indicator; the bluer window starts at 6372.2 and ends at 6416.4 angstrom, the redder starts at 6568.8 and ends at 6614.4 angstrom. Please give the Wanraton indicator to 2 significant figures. 6.0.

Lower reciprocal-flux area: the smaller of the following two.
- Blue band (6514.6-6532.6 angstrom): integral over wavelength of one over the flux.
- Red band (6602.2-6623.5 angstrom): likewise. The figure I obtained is 1.3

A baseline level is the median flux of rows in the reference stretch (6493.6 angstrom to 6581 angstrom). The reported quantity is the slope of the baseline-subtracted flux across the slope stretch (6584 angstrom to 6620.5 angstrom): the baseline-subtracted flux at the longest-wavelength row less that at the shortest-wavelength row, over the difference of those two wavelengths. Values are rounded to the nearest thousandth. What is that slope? -0.263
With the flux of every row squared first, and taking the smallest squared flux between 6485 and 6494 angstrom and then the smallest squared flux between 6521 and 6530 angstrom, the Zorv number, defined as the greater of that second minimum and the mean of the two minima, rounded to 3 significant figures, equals 190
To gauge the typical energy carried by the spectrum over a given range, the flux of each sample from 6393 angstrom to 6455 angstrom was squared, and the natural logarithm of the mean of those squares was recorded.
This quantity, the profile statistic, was 5.21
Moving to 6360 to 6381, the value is 5.25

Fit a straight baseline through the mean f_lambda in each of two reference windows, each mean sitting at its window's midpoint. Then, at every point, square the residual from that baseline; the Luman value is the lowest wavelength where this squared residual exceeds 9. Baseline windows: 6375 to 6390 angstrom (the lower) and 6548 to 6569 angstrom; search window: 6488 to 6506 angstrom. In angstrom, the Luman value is 6489.15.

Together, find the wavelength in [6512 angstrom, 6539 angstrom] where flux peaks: 6525.11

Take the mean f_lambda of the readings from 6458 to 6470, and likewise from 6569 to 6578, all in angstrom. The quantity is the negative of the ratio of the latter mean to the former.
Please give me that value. -1.22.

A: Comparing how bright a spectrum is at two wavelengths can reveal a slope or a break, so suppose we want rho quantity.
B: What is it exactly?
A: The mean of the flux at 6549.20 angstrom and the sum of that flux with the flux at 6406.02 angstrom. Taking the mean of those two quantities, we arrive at 23.3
